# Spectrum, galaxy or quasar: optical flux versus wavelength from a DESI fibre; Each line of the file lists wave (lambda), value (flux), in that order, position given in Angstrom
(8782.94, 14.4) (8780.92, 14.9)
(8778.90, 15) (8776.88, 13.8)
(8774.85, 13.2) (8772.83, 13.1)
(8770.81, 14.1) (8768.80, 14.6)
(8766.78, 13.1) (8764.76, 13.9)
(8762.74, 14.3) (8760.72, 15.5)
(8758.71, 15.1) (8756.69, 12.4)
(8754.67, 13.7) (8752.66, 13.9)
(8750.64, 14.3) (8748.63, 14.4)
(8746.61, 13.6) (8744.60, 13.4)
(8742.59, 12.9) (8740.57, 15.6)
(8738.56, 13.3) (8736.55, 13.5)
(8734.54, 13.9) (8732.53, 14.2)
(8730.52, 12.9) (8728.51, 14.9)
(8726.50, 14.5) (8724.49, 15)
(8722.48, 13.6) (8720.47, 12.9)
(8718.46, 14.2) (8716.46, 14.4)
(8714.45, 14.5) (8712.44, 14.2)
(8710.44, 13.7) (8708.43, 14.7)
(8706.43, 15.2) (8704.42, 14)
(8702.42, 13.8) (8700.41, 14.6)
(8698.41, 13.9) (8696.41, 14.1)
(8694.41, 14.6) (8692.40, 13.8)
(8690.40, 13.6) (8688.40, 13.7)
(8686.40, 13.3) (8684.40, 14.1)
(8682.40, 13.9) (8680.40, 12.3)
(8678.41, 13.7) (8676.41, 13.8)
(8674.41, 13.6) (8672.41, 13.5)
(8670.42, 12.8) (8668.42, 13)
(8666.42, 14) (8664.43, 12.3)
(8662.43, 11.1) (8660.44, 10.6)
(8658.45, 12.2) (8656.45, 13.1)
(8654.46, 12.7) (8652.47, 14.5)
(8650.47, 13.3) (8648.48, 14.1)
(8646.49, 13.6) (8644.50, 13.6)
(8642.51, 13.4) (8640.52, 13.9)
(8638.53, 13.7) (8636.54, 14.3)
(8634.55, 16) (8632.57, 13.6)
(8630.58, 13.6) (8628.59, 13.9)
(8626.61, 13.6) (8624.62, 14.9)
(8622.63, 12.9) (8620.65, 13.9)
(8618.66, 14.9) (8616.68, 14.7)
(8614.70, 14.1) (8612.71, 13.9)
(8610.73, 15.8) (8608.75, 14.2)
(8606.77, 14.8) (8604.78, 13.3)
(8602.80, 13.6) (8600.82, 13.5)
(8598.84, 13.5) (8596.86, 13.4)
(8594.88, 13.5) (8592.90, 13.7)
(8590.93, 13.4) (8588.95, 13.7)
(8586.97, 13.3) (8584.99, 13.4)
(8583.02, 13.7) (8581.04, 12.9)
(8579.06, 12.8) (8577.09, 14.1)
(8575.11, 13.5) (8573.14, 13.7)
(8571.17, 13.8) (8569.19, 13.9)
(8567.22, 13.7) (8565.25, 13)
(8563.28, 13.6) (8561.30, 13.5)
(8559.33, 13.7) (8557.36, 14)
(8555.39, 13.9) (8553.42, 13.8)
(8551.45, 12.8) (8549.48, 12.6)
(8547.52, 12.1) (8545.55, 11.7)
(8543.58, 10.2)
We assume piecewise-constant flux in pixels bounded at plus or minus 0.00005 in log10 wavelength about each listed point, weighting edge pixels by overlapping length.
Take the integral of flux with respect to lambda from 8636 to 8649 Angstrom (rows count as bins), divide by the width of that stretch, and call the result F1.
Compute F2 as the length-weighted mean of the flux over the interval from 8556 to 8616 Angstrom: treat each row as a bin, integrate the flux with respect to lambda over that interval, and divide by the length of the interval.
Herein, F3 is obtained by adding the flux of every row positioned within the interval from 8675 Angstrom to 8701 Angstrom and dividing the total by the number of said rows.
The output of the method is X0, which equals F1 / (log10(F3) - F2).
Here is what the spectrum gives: -1.10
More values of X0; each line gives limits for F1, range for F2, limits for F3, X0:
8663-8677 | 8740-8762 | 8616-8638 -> -1.02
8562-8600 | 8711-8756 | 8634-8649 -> -1.05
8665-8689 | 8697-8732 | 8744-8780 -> -1.03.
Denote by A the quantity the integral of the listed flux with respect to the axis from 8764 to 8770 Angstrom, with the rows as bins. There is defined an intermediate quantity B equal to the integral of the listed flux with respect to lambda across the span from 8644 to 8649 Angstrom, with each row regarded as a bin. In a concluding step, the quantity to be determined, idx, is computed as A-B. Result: 15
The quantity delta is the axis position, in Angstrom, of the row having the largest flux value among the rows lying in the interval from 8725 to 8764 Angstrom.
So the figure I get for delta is 8740.57 Angstrom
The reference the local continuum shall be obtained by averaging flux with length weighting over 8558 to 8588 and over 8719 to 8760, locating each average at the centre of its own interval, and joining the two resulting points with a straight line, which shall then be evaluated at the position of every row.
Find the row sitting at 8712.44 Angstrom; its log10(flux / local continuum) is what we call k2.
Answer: 0.011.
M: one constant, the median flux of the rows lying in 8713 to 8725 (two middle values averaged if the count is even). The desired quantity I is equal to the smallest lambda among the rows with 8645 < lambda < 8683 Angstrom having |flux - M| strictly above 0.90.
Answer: 8650.47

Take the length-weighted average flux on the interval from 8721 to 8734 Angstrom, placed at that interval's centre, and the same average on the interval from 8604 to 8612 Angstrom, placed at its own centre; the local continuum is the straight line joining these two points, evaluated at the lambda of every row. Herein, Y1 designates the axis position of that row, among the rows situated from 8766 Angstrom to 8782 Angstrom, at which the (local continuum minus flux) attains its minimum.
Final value 8778.90 Angstrom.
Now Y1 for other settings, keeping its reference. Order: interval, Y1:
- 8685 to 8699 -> 8694.41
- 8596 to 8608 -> 8606.77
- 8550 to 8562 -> 8557.36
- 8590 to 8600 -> 8592.90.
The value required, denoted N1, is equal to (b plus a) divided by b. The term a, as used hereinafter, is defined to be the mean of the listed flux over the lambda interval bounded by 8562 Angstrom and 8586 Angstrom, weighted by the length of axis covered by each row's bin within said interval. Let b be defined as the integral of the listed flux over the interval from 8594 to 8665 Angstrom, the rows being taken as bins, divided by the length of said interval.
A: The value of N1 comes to 1.99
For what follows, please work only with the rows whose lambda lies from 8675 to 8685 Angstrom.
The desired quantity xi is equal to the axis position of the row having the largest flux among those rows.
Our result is 8684.40 Angstrom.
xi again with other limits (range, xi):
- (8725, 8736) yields 8728.51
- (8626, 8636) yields 8634.55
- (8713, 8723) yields 8714.45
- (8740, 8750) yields 8740.57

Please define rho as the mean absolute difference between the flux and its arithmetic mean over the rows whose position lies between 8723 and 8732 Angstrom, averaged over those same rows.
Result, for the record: 0.7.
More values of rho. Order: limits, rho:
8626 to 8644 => 0.5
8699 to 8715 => 0.4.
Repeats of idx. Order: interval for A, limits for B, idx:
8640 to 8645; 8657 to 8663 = -1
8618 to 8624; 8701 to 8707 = -2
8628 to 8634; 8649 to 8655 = 2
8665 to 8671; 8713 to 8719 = -7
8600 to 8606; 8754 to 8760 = -2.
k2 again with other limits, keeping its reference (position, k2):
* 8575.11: 0.000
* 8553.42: 0.011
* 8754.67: -0.008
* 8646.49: -0.003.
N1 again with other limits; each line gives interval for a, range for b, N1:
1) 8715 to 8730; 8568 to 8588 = 2.05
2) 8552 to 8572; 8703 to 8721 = 1.96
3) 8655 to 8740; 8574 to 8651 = 1.99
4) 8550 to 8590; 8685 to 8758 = 1.97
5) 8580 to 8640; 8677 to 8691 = 2.03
